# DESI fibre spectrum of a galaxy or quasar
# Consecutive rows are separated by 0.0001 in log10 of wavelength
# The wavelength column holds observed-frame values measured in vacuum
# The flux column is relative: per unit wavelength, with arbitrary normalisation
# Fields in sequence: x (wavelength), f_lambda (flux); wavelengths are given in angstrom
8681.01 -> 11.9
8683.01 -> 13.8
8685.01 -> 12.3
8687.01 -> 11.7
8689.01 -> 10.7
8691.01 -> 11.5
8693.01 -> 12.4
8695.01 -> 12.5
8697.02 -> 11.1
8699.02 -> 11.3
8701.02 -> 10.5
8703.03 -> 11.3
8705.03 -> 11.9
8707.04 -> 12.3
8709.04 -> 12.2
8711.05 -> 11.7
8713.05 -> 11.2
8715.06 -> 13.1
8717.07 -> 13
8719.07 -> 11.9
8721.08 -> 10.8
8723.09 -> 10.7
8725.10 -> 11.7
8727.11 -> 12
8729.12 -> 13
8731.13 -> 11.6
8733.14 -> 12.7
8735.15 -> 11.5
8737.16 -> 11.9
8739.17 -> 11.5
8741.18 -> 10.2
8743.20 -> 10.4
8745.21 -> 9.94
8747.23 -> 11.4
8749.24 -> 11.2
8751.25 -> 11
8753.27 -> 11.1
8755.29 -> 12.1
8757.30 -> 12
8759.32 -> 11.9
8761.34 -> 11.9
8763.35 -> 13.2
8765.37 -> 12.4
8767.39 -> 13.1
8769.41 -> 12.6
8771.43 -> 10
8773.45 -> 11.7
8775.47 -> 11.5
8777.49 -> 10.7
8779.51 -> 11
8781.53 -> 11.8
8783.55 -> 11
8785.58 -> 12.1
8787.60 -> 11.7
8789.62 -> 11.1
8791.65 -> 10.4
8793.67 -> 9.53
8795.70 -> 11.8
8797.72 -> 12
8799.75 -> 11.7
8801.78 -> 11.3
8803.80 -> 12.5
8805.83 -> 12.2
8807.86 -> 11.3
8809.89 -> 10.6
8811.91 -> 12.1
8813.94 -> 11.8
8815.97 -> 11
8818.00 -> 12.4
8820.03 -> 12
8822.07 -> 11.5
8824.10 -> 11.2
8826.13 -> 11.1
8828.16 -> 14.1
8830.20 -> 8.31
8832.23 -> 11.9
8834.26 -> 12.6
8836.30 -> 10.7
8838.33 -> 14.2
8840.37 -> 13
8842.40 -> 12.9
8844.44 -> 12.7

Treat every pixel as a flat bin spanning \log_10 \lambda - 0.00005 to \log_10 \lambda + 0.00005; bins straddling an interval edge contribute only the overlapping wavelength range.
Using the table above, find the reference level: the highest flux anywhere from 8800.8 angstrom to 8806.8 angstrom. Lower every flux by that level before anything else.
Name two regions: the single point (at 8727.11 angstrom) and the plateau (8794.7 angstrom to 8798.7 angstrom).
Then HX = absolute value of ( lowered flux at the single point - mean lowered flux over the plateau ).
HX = 0.10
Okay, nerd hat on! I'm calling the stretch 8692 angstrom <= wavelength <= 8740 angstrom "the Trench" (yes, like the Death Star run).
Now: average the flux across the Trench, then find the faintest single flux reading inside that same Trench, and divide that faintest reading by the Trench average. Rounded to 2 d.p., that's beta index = 0.89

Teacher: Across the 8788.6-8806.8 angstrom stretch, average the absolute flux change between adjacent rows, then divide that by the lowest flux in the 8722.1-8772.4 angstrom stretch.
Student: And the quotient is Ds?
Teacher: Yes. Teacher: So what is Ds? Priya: 0.078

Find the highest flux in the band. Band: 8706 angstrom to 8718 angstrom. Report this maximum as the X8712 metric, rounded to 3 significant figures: 13.1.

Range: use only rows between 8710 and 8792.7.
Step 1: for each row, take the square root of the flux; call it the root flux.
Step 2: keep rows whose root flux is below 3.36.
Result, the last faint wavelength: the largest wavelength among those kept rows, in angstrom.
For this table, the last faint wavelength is 8791.65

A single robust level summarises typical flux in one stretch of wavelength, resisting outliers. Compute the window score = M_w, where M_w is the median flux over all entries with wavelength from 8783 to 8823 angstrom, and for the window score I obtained 11.7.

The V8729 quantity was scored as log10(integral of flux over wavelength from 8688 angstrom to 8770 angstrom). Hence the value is 2.98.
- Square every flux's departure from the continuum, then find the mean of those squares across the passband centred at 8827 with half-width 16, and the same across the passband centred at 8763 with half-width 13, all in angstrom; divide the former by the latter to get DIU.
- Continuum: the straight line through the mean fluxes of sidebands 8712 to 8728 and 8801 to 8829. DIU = 2.6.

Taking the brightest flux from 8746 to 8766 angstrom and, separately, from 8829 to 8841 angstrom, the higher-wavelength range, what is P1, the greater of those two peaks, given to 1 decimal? 14.2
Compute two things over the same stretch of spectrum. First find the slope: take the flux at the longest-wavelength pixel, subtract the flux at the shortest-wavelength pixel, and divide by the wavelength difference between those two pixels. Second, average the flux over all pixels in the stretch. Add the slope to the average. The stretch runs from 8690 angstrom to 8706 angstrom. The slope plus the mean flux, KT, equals 11.6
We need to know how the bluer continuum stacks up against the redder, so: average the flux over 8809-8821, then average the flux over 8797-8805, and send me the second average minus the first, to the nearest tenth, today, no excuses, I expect 0.2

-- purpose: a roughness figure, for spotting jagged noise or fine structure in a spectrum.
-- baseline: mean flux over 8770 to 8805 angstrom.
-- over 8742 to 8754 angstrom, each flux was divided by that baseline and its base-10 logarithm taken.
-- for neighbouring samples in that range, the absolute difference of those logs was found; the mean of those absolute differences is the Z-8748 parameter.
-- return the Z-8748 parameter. 0.020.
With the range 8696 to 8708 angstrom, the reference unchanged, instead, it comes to 0.022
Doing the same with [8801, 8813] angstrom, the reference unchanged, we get 0.035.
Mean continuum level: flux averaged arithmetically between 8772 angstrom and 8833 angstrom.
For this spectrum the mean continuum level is 11.4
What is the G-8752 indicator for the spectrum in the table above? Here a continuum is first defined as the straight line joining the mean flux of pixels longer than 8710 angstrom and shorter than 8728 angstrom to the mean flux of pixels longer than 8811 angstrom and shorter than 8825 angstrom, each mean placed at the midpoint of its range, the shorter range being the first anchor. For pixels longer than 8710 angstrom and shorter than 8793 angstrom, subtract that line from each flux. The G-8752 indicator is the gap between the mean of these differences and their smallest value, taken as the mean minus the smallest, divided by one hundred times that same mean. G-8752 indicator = -0.10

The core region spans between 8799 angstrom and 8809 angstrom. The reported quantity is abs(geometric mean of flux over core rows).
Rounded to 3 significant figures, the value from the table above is 11.8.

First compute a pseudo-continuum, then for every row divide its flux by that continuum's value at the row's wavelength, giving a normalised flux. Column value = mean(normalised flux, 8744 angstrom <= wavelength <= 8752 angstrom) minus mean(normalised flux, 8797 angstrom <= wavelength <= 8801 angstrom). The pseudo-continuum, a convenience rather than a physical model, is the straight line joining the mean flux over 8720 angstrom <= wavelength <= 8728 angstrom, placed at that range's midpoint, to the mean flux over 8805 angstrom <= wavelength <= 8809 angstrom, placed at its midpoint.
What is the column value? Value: -0.06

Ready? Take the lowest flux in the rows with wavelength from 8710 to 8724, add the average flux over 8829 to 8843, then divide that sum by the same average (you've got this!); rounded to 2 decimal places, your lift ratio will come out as 1.90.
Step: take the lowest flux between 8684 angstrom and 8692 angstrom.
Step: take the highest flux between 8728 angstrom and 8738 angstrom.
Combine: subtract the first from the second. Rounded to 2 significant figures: 2.3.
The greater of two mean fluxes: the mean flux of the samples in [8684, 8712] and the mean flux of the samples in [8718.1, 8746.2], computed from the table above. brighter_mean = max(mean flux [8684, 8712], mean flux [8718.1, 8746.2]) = 11.7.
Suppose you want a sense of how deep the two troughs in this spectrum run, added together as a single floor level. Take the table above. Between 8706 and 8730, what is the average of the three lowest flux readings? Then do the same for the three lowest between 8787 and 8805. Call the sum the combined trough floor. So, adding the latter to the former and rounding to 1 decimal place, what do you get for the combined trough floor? 21.2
